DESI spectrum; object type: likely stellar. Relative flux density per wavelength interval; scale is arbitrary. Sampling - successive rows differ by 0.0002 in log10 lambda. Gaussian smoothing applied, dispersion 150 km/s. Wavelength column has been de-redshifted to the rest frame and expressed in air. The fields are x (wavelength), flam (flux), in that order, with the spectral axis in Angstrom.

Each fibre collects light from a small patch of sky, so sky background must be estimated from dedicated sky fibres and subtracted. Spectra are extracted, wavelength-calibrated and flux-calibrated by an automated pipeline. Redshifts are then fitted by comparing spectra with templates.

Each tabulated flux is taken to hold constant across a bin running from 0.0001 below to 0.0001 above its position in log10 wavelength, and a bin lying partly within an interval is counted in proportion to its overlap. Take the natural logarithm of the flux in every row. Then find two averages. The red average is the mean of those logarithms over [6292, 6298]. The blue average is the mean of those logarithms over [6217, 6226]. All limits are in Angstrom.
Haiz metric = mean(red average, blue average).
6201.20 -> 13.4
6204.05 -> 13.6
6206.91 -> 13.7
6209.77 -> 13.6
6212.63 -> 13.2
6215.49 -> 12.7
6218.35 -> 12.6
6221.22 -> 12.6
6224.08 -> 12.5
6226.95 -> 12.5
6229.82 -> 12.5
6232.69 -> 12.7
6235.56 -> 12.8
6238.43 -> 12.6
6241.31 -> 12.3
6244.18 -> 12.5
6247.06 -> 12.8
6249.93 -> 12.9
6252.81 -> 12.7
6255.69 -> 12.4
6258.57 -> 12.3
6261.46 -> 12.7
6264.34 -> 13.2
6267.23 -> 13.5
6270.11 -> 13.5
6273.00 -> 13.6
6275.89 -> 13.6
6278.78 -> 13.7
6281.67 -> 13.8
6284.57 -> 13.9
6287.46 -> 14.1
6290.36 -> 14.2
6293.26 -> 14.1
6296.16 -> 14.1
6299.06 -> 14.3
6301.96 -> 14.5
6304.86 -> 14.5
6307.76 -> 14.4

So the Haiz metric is 2.59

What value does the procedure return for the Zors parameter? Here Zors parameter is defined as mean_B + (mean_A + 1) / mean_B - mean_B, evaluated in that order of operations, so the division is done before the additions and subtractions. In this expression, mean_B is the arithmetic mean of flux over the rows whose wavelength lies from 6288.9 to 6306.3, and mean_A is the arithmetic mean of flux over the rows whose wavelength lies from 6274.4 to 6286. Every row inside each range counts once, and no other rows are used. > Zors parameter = 1.03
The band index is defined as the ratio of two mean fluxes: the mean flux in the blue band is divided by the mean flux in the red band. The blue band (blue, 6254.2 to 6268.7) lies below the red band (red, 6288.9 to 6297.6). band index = 0.91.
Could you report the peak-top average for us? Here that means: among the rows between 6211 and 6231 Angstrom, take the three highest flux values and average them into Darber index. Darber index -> 12.8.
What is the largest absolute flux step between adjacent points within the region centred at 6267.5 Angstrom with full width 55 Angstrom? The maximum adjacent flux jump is 0.50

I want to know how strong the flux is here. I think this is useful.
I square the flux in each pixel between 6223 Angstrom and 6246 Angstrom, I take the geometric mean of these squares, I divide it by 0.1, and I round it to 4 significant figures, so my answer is 1575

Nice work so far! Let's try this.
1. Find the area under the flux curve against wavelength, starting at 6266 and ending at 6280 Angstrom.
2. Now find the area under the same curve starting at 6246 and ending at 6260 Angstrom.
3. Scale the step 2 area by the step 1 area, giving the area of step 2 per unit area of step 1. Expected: 0.93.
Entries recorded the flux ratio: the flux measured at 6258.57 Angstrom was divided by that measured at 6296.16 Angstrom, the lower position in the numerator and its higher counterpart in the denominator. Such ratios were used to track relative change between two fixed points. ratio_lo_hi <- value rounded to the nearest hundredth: 0.87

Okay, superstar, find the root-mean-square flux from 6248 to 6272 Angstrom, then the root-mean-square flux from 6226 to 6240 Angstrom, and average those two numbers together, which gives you 12.8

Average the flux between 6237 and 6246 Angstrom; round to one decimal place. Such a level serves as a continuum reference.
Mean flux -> 12.5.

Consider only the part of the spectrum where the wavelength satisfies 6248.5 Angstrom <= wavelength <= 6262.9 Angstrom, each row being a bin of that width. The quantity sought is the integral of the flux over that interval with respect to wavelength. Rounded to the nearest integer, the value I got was 181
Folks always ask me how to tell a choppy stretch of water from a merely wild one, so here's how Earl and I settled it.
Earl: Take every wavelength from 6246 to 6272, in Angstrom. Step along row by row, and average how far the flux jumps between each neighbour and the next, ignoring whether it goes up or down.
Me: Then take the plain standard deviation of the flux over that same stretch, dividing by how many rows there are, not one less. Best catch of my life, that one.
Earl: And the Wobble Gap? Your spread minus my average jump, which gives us 0.17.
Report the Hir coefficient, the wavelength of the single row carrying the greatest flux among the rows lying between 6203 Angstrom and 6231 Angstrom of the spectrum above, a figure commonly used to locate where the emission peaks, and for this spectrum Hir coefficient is 6206.91 Angstrom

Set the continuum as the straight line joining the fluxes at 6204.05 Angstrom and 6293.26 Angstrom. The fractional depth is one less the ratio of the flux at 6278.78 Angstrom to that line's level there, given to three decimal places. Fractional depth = 0.023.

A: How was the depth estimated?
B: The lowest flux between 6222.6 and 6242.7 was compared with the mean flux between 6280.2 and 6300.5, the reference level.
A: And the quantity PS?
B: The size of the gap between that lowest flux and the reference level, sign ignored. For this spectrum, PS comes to 1.8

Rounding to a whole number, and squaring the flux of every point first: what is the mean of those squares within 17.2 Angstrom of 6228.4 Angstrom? 159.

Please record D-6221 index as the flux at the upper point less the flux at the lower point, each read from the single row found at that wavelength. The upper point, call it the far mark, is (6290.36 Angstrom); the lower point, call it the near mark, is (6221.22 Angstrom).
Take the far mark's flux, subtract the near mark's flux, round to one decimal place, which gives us 1.6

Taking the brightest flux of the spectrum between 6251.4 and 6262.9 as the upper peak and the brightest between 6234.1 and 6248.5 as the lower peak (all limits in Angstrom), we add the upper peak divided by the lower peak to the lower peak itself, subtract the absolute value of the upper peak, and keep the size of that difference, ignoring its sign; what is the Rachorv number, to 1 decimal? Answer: 1.1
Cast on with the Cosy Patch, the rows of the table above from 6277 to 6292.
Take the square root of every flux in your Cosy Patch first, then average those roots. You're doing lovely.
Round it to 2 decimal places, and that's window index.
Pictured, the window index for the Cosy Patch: 3.73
